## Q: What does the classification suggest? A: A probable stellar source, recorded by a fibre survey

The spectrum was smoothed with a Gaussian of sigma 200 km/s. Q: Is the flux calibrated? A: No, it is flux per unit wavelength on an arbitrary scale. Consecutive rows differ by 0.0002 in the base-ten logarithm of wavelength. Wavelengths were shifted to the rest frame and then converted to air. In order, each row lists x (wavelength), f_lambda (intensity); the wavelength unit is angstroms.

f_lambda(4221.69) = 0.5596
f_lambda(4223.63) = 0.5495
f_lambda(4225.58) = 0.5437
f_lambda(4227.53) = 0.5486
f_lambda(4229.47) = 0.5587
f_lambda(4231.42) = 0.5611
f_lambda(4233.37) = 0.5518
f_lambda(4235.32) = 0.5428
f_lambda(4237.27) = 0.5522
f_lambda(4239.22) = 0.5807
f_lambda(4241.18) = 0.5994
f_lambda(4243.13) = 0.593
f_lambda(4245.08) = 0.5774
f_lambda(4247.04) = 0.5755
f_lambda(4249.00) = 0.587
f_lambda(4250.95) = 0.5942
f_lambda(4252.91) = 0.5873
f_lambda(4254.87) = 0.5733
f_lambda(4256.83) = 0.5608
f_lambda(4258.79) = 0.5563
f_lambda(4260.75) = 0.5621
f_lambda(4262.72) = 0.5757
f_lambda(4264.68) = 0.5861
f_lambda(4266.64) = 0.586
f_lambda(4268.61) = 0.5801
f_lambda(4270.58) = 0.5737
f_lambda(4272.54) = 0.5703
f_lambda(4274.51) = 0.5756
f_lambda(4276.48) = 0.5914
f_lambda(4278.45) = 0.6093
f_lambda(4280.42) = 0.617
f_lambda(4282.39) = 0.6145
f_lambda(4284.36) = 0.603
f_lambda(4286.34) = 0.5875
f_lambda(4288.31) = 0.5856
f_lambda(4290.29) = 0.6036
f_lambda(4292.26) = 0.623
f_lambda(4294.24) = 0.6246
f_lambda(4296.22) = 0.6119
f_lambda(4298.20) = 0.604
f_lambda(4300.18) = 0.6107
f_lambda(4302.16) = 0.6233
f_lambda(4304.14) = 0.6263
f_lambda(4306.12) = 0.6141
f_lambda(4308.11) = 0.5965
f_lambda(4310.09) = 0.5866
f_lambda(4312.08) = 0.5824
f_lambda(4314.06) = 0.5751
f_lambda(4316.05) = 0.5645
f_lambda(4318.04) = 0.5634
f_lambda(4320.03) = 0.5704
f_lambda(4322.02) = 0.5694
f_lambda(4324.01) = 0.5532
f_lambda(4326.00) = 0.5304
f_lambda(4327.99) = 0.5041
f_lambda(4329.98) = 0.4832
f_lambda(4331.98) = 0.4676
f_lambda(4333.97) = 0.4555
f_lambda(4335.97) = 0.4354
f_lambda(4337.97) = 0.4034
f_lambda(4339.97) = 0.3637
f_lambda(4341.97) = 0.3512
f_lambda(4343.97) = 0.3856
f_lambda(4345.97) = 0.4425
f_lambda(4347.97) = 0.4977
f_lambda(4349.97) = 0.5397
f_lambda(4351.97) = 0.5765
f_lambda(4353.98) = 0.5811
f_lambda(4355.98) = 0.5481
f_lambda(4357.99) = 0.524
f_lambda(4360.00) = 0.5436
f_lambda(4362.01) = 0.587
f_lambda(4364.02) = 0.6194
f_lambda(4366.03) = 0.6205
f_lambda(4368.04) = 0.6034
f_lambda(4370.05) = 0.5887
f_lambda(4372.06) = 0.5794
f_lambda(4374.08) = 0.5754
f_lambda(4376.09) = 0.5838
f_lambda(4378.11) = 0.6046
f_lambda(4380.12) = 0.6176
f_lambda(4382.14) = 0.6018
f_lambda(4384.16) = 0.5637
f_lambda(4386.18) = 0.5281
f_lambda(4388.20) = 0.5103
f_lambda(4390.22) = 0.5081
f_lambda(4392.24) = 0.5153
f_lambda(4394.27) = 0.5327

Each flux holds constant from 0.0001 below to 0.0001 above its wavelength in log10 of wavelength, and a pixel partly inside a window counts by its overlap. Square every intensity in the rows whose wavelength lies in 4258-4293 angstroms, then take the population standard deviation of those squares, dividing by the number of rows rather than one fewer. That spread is 0.022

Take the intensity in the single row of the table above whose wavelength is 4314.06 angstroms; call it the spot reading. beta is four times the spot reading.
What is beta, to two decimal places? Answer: 2.30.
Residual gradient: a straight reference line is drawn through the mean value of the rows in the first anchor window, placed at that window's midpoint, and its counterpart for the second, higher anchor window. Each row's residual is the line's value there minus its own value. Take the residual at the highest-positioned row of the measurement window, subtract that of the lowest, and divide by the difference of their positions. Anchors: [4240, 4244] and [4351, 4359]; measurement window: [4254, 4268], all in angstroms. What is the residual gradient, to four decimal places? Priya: -0.0014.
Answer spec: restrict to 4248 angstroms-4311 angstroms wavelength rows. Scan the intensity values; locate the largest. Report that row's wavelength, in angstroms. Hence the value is 4304.14 angstroms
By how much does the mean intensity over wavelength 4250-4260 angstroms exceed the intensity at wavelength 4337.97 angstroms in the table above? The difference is 0.17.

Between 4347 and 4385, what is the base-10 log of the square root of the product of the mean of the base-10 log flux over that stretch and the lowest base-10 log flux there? -0.57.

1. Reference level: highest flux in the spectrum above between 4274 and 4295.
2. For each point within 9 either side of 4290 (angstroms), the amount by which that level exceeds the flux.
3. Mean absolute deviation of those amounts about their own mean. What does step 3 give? 0.0107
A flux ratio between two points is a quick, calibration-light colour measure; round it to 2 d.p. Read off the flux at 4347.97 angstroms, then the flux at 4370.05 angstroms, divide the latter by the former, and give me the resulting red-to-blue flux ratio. 1.18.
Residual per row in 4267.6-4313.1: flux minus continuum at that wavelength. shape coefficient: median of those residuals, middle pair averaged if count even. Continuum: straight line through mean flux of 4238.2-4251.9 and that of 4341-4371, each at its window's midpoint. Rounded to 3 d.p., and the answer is 0.038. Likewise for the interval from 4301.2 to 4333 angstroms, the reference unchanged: 0.019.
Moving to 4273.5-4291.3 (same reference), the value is 0.035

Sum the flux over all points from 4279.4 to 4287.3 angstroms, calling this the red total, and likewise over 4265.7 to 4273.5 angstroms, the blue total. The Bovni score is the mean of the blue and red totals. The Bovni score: 2.37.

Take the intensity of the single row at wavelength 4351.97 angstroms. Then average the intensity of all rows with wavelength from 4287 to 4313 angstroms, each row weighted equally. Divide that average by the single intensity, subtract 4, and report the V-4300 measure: -2.95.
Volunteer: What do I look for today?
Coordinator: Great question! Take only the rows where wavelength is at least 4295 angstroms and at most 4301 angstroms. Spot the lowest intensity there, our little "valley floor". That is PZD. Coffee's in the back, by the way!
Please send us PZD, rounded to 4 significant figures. 0.6040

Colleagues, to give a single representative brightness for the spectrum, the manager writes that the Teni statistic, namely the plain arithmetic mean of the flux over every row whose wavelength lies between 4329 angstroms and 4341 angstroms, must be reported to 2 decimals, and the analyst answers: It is 0.43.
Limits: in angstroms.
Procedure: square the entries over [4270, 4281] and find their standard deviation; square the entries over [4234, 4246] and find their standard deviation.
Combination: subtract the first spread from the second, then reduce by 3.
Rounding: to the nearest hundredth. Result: -3.00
